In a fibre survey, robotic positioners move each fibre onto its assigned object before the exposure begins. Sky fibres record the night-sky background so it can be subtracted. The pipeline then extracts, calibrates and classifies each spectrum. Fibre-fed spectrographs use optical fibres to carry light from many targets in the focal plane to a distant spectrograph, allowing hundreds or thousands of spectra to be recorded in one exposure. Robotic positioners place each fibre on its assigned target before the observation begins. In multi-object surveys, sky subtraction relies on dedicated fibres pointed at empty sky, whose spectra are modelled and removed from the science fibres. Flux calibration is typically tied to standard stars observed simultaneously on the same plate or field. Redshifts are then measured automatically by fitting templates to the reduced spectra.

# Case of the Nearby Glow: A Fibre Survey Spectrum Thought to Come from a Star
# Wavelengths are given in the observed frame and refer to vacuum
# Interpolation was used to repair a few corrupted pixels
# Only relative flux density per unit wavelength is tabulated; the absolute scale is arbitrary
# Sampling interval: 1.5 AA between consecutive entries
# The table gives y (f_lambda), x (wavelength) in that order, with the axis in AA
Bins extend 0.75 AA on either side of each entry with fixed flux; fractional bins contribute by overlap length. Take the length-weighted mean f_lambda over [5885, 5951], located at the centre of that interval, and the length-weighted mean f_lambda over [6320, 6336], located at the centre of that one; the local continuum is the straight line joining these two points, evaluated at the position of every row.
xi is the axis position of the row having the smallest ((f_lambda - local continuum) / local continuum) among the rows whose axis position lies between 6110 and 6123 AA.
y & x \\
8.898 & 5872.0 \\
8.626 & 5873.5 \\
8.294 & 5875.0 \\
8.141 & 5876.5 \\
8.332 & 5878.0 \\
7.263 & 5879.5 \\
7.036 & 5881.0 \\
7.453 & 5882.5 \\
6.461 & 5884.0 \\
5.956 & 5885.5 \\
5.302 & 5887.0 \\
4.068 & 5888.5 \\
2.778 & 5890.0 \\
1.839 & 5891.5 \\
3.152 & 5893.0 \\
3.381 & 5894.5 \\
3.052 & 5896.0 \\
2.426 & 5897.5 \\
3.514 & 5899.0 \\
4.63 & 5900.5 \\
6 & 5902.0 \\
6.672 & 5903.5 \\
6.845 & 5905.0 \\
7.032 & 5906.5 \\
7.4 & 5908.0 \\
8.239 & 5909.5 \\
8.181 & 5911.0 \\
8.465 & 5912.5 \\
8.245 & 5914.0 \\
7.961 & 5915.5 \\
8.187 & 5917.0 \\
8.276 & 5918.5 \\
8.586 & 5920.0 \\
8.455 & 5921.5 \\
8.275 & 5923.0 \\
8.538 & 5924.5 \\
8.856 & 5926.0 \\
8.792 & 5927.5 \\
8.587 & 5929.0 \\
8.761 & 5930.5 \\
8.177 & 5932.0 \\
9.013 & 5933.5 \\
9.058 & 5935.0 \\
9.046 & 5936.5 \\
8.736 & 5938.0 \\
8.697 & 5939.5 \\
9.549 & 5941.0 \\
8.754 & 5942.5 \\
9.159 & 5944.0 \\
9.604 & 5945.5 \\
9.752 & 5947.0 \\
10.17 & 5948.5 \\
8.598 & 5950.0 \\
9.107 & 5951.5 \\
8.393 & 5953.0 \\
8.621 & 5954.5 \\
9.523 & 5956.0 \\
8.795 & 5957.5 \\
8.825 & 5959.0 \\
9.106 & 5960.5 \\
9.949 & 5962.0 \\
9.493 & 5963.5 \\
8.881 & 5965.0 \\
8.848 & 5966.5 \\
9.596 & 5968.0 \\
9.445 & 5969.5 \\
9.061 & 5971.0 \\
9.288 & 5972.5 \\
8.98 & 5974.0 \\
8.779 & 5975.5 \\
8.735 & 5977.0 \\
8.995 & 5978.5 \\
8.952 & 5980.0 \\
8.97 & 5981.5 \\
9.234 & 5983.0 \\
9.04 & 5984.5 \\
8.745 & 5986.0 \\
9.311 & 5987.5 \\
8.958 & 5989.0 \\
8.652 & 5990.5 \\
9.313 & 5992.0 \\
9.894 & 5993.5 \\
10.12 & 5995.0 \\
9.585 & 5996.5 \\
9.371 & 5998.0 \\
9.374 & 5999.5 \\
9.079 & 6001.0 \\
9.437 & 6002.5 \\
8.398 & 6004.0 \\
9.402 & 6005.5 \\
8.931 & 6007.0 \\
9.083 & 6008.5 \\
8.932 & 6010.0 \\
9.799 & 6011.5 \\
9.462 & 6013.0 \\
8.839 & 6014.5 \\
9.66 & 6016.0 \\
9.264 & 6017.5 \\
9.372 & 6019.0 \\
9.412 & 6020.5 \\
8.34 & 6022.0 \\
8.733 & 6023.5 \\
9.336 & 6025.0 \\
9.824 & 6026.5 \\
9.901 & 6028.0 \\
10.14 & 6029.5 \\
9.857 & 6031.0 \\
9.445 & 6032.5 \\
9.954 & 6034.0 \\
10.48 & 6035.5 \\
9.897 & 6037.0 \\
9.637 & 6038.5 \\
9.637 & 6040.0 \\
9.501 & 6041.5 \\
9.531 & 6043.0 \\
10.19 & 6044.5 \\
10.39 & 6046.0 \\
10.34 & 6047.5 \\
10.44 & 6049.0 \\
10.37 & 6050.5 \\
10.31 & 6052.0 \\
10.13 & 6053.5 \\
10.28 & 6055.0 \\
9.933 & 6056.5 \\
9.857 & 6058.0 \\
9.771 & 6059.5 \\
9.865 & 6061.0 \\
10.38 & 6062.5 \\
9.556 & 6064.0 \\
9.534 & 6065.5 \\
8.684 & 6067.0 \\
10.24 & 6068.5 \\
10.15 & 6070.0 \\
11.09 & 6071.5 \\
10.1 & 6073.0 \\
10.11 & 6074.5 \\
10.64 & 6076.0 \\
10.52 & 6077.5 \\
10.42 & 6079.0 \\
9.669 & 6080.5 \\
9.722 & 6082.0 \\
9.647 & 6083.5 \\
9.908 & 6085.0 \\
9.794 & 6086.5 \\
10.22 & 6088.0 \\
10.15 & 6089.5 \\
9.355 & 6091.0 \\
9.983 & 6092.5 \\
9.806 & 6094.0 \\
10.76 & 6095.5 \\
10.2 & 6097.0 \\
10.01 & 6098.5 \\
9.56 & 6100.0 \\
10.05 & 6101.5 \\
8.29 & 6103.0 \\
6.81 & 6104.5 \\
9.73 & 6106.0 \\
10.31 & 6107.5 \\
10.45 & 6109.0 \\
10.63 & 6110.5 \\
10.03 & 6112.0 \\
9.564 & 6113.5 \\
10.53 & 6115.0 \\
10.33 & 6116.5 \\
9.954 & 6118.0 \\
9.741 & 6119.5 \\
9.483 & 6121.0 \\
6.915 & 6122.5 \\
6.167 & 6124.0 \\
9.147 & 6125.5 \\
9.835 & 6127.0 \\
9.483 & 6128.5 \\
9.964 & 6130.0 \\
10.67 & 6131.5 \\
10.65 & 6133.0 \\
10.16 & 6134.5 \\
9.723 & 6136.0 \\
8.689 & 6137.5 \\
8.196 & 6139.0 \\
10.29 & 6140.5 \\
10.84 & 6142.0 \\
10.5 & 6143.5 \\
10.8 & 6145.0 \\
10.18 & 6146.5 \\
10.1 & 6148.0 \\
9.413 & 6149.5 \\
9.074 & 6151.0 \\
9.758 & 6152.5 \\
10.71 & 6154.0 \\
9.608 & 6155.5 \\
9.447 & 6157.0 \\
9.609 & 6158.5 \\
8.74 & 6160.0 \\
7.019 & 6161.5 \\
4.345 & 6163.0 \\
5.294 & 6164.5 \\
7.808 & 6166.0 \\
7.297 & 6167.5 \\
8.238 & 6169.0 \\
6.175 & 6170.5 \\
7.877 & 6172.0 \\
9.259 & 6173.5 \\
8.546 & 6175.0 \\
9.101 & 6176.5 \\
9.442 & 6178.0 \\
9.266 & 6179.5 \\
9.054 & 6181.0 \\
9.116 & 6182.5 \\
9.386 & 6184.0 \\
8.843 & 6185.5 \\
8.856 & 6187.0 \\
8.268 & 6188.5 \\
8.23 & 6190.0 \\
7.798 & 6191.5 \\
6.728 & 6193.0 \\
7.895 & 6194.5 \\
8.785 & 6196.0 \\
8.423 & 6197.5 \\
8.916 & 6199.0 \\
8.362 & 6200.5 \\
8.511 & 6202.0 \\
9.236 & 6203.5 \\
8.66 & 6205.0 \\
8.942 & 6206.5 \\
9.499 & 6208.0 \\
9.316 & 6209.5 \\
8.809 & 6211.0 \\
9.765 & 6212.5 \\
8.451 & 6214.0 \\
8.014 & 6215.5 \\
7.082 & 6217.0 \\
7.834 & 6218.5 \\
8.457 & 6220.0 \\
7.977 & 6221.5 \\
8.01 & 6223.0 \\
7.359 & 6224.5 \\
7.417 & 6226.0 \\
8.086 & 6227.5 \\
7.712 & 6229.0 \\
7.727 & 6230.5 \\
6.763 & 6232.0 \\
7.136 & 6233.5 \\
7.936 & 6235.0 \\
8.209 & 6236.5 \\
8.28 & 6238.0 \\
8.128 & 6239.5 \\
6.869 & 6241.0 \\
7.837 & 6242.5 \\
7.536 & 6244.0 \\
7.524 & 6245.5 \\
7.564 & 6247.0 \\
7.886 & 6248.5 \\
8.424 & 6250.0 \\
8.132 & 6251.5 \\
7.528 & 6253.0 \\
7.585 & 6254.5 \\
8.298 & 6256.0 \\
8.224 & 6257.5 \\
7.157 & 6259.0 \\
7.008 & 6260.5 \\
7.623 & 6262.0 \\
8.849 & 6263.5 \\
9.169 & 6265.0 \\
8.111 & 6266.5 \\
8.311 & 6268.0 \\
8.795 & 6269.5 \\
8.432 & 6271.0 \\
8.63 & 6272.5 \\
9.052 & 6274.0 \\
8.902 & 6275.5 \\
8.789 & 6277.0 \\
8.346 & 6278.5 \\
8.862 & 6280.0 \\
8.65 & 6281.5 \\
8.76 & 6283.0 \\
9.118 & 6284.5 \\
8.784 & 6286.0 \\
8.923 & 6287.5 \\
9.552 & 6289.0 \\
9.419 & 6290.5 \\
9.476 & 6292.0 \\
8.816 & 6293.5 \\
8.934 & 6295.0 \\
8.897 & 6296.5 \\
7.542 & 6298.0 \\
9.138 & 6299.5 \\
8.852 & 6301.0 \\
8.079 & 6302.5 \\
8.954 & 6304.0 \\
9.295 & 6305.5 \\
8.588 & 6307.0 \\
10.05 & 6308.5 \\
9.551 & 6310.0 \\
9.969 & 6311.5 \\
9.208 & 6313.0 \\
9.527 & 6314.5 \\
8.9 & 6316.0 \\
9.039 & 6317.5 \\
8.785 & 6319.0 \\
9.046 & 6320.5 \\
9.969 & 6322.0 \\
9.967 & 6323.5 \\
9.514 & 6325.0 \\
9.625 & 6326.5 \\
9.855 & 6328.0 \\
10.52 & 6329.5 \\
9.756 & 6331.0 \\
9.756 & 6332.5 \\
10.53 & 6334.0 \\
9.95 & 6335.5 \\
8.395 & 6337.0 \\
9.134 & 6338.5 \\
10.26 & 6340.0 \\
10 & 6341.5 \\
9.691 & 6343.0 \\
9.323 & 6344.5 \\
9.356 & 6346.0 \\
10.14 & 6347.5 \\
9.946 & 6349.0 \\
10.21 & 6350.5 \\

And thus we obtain 6122.5 AA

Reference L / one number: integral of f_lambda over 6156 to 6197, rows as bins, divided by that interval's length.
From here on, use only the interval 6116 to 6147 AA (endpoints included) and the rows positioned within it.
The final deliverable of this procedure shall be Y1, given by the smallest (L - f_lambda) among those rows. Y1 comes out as -2.7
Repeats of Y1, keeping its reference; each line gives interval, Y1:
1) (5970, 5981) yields -1.1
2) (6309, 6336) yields -2.4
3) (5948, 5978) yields -2.0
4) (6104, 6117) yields -2.5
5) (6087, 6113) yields -2.6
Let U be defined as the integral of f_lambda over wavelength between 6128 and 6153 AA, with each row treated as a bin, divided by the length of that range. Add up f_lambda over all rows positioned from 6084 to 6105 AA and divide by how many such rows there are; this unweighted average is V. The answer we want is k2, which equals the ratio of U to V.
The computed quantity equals 1.03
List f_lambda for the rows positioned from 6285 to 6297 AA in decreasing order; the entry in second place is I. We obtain 9.476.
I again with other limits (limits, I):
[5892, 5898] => 3.152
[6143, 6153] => 10.5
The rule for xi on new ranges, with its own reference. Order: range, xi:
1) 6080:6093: 6091.0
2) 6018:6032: 6022.0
